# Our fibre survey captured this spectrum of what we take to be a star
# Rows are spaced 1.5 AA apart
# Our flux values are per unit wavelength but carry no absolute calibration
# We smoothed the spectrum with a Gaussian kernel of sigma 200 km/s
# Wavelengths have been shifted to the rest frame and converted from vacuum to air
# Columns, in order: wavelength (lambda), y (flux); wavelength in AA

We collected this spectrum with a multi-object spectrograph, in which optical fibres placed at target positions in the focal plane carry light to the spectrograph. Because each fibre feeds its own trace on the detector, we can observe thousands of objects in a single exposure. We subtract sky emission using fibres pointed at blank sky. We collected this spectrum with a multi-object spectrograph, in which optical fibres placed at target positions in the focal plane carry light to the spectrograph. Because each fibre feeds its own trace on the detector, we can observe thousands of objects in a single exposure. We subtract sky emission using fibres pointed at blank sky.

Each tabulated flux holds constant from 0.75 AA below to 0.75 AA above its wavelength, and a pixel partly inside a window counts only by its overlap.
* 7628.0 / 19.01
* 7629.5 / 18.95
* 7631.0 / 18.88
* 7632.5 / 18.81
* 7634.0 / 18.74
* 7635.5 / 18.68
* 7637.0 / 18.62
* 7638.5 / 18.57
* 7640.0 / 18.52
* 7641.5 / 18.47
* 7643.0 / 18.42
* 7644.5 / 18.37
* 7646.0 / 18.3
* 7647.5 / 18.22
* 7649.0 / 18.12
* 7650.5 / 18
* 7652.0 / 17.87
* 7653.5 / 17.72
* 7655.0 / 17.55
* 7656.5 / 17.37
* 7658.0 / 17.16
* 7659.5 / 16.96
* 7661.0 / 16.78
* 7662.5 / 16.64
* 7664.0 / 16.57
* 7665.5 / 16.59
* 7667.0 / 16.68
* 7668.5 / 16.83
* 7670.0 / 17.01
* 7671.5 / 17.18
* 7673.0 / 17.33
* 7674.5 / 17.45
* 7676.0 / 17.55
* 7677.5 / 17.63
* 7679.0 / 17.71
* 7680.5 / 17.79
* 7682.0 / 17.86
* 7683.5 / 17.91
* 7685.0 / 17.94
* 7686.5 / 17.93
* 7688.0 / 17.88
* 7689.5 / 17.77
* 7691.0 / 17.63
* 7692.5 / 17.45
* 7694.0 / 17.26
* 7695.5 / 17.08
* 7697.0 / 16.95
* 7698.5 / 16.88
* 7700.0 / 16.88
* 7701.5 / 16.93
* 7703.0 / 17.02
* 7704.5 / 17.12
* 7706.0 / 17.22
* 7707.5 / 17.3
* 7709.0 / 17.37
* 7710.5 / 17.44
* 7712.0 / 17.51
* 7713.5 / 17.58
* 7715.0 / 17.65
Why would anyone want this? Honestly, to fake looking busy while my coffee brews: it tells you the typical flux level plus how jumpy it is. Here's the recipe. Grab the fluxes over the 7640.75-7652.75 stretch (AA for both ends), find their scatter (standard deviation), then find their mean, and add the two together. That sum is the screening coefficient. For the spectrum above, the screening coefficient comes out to 18.4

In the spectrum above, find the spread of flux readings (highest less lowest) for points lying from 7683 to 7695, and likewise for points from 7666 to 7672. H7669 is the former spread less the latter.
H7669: 0.2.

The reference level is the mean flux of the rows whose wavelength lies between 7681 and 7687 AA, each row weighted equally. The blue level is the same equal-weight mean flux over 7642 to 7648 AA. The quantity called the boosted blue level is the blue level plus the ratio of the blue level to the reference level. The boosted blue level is 19.4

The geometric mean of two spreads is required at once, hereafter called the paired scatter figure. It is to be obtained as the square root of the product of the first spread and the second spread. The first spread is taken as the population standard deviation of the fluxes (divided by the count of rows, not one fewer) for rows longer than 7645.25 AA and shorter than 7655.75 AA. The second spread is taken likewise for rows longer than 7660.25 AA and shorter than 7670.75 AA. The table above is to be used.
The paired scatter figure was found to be 0.19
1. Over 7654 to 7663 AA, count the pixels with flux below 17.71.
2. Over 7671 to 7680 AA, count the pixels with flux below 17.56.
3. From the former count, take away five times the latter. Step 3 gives -14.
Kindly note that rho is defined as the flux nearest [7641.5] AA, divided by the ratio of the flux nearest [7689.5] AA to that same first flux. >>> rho 19.2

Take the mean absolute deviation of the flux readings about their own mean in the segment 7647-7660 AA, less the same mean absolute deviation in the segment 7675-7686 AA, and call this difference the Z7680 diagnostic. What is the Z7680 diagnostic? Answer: 0.24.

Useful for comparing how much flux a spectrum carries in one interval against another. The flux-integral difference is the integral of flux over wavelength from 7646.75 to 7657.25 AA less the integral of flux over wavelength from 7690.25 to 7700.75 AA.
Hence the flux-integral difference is 7.1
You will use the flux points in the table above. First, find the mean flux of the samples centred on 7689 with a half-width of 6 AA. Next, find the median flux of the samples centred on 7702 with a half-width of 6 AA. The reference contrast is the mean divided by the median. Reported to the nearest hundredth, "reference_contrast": 1.04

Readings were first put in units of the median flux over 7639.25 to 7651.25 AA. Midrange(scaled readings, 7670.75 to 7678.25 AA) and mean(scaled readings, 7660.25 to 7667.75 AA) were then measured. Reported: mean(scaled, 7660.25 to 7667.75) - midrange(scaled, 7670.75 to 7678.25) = -0.041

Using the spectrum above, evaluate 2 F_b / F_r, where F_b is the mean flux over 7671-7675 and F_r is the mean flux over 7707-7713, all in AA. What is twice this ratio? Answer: 1.99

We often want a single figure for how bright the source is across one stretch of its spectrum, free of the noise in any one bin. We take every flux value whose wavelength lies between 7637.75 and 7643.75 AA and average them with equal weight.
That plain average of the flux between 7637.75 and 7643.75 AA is 18.5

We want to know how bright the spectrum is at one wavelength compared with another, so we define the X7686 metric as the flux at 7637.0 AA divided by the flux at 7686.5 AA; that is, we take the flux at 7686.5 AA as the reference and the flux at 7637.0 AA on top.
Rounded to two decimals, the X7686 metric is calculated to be 1.04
